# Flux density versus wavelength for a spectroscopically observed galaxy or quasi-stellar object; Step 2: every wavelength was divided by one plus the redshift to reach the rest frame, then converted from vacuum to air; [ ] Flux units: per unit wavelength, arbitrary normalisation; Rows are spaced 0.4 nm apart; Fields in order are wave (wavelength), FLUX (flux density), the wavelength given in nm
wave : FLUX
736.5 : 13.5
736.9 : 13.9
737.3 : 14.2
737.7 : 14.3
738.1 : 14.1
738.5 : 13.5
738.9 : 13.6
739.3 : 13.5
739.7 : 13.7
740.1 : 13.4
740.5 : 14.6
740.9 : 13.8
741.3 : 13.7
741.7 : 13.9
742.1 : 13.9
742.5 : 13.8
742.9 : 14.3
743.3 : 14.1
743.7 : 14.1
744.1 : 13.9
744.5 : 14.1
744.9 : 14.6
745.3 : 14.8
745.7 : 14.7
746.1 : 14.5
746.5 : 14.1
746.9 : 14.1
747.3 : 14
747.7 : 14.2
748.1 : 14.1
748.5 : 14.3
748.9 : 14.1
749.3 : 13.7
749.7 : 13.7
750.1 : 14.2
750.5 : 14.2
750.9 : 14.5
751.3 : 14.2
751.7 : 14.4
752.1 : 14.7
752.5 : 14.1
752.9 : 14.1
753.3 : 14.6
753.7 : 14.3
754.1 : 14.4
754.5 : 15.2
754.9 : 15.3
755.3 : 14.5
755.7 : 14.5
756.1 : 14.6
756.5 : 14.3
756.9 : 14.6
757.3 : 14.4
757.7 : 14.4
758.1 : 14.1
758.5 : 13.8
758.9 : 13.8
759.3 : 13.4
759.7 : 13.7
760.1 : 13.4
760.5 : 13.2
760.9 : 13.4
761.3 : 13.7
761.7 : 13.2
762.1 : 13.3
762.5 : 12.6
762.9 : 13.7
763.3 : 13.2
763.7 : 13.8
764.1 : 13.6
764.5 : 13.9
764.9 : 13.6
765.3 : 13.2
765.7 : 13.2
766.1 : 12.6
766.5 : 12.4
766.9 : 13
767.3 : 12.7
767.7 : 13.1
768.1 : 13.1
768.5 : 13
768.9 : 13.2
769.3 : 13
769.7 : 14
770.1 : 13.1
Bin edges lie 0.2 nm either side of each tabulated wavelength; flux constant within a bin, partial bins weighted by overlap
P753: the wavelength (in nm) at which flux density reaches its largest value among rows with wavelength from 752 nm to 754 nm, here 752.1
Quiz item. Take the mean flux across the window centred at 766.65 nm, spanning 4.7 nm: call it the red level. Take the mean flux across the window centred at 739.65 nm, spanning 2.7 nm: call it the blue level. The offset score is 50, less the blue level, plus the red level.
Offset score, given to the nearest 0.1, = 49.4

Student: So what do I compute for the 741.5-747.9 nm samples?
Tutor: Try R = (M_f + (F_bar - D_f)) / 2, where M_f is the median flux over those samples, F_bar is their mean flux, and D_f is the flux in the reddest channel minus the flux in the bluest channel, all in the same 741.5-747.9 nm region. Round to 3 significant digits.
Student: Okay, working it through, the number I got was 14.0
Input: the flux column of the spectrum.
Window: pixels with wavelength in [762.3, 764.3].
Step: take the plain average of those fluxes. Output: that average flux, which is 13.4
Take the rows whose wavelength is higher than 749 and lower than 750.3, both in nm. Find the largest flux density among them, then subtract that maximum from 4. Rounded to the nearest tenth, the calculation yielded -10.2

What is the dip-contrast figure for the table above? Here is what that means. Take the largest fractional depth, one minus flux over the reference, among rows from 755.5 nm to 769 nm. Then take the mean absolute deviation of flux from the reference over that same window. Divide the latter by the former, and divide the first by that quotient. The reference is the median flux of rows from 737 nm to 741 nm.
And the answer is 0.0185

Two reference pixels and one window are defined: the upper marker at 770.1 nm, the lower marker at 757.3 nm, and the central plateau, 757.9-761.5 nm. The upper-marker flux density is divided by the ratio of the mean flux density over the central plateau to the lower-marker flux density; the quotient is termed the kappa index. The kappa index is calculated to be 13.9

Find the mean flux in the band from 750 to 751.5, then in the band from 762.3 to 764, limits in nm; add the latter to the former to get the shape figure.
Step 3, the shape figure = 27.6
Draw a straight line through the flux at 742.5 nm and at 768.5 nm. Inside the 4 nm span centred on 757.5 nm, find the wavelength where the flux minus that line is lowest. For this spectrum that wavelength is 759.3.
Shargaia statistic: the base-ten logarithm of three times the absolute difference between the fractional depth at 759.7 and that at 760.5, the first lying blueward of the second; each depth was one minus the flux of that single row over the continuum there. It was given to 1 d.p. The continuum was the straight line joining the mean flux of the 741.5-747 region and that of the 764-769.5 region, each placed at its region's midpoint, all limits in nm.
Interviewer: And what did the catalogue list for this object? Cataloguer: -1.0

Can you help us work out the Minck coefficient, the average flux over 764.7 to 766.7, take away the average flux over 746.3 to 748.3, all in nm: -1.1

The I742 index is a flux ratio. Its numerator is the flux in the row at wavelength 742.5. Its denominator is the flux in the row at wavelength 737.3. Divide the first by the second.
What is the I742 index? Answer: 0.97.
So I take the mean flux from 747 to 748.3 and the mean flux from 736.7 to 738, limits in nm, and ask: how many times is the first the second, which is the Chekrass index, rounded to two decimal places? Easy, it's 1.00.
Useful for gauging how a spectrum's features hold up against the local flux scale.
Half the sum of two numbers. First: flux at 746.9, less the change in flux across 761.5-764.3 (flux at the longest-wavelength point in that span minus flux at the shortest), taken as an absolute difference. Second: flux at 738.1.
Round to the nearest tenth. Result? 13.9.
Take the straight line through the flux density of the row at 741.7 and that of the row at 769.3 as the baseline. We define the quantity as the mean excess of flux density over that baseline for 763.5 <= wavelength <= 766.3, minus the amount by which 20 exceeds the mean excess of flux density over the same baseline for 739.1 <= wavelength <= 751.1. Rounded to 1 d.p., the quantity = -19.4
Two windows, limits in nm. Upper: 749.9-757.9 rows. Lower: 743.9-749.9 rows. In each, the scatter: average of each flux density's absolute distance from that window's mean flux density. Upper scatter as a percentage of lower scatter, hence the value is 86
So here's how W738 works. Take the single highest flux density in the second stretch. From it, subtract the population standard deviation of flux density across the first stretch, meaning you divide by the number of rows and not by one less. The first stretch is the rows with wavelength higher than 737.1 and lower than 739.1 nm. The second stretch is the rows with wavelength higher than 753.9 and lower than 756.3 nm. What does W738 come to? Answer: 15.0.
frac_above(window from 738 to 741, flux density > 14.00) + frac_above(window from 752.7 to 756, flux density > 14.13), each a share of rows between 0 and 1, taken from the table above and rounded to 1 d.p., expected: 1.1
